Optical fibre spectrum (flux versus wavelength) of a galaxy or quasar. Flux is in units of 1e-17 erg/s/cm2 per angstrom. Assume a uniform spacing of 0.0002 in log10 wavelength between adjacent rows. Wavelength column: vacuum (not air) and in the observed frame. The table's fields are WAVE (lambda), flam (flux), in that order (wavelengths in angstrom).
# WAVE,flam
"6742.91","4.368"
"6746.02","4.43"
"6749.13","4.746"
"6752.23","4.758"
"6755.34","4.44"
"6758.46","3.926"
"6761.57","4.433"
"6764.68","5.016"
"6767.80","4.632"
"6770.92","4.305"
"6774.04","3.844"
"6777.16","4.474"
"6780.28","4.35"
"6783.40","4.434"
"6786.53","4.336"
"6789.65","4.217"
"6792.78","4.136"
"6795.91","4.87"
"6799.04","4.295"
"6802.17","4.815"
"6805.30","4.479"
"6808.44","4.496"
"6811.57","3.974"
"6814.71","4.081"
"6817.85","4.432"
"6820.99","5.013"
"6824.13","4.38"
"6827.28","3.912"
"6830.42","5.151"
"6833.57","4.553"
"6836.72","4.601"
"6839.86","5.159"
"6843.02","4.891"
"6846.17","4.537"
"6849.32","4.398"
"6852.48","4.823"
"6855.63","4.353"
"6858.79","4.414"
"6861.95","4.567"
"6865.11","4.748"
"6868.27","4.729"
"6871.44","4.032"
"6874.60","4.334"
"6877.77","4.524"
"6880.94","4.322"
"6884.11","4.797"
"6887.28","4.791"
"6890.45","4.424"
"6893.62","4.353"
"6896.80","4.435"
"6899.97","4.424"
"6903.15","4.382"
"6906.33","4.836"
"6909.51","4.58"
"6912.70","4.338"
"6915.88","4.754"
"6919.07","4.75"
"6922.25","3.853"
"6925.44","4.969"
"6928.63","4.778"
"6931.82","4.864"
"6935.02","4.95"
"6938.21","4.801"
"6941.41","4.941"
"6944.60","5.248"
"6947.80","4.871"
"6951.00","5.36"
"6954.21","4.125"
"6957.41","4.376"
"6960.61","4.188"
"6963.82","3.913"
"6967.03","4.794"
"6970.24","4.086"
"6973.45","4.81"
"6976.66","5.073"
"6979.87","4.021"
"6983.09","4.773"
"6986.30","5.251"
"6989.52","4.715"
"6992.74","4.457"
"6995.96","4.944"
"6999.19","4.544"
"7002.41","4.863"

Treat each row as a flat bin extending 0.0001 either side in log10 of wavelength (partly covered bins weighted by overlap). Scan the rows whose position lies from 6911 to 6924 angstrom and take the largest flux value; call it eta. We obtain 4.754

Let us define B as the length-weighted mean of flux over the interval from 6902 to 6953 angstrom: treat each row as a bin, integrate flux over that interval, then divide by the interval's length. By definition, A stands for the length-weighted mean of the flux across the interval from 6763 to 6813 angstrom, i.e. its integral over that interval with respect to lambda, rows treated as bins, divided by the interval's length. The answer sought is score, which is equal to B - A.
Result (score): 0.3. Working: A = 4.42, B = 4.77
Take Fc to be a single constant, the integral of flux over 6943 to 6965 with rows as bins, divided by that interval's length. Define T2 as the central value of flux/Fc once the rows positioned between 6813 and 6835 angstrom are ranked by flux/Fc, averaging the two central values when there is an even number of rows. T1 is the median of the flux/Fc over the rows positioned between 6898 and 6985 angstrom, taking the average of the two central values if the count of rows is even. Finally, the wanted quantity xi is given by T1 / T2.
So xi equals 1.08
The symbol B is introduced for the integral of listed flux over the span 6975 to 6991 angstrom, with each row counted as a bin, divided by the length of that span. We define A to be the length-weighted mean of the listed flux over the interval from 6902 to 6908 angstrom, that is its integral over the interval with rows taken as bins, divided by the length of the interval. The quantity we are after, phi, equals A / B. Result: 0.97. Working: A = 4.63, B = 4.8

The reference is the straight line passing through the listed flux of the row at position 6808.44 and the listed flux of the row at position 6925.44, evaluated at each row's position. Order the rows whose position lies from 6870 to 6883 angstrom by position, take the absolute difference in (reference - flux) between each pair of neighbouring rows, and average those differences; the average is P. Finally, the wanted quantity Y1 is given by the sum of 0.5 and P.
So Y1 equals 0.73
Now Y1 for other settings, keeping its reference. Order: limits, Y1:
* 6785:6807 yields 0.90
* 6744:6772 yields 0.87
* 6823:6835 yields 1.27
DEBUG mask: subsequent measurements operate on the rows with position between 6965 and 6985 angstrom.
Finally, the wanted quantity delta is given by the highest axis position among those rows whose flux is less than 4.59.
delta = 6979.87 angstrom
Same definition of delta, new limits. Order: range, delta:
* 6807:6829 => 6827.28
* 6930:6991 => 6979.87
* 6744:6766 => 6761.57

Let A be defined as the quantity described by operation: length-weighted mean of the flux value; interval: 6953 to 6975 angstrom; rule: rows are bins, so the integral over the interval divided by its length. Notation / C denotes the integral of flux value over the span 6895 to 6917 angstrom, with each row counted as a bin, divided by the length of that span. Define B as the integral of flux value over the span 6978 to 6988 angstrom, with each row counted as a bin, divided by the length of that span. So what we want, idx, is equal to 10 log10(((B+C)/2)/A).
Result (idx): 0.27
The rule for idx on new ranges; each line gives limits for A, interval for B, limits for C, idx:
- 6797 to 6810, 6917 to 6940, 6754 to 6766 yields 0.04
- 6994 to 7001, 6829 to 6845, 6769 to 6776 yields -0.23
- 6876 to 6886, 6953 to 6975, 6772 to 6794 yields -0.25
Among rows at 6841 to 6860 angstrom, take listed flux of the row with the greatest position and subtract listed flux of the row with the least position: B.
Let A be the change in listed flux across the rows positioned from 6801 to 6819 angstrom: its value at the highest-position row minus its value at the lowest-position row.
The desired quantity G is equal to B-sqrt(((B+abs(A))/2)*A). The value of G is -0.6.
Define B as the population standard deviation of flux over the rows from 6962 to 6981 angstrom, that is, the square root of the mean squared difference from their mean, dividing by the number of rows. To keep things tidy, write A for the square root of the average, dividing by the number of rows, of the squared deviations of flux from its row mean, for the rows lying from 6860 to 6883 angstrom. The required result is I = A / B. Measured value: 0.5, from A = 0.24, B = 0.455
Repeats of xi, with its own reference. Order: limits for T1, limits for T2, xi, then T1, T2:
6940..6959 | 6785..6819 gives 1.13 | 1.07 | 0.94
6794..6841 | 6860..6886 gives 0.99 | 0.98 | 0.99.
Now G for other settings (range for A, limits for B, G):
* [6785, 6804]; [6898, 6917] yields -0.1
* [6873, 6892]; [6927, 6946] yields 0.3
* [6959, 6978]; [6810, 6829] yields -0.7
